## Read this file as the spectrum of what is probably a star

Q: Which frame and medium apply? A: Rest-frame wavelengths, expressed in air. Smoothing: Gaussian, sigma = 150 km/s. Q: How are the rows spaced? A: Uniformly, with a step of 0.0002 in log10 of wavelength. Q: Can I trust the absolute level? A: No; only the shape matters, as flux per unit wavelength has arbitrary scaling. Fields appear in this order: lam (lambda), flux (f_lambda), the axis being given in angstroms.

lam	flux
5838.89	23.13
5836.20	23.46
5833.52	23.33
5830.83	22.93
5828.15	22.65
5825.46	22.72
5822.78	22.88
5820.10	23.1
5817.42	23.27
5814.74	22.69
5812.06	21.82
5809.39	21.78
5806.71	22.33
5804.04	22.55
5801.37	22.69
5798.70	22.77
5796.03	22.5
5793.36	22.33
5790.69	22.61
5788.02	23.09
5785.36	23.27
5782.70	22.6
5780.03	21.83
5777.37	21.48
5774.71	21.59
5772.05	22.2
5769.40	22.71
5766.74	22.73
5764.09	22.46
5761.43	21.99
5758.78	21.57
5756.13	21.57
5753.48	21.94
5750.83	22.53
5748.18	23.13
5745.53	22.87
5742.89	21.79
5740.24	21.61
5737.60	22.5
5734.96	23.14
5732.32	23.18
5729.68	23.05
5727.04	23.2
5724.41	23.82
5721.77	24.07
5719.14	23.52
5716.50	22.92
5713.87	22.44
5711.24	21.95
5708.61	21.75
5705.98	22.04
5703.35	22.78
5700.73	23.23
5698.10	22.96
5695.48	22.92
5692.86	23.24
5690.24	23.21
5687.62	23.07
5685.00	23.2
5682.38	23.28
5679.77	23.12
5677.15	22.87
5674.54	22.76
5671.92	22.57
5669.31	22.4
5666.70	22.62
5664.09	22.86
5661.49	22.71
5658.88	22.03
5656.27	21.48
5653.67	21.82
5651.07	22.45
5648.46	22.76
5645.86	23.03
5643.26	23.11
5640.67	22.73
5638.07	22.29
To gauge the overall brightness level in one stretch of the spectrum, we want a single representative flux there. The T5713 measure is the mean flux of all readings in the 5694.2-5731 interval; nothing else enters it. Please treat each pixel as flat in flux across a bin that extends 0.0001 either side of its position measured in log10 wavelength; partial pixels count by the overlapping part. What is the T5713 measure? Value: 22.9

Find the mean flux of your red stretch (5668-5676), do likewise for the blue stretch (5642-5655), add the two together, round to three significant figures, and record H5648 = 45.2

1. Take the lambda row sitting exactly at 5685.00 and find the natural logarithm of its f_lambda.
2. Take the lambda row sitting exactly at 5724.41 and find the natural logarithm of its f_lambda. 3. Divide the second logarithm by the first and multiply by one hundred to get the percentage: 101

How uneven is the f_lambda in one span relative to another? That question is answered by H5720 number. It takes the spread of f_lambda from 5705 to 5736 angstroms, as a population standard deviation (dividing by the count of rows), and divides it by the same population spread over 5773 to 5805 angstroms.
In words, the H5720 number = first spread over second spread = 1.3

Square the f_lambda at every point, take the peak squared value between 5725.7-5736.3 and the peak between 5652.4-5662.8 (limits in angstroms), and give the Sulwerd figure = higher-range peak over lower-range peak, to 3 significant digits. 1.04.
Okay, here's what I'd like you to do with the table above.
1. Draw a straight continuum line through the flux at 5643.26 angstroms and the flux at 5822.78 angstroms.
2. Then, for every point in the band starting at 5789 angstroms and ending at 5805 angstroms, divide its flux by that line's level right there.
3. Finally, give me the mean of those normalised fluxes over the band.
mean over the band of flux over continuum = 0.985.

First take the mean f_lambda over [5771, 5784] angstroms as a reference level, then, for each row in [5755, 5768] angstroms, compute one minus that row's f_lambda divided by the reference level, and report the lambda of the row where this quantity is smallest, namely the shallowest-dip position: 5766.74 angstroms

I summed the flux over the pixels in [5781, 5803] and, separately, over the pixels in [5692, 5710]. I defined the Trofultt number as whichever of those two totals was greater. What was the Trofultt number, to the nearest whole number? 182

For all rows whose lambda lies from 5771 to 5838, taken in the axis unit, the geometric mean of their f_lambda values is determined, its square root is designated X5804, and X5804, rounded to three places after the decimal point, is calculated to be 4.751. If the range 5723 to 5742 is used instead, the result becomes 4.787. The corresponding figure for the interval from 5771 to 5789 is 4.721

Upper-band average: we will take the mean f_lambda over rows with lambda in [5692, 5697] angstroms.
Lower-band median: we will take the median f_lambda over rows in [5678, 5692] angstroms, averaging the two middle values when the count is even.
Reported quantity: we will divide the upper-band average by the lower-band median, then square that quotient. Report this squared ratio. 0.990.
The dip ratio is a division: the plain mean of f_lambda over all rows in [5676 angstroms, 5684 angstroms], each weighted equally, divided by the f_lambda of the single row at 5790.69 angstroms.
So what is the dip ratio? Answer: 1.02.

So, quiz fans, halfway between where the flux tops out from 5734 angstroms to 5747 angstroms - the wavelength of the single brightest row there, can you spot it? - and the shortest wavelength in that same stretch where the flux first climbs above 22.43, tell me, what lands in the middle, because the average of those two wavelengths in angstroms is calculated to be 5735.0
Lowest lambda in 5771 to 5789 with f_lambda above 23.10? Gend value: 5785.36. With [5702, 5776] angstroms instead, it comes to 5719.14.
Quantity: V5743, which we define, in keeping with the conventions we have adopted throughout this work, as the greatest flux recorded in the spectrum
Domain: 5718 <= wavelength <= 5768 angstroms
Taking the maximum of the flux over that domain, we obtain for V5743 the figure 24.07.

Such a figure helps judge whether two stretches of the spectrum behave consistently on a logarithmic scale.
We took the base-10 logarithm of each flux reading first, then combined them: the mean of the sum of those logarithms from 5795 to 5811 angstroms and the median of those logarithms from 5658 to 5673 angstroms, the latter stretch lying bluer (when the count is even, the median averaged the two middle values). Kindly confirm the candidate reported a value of 4.730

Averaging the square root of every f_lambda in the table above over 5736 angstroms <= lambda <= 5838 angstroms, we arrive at 4.74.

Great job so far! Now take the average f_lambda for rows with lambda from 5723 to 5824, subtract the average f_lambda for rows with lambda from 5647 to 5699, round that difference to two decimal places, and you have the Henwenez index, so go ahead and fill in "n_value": -0.21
